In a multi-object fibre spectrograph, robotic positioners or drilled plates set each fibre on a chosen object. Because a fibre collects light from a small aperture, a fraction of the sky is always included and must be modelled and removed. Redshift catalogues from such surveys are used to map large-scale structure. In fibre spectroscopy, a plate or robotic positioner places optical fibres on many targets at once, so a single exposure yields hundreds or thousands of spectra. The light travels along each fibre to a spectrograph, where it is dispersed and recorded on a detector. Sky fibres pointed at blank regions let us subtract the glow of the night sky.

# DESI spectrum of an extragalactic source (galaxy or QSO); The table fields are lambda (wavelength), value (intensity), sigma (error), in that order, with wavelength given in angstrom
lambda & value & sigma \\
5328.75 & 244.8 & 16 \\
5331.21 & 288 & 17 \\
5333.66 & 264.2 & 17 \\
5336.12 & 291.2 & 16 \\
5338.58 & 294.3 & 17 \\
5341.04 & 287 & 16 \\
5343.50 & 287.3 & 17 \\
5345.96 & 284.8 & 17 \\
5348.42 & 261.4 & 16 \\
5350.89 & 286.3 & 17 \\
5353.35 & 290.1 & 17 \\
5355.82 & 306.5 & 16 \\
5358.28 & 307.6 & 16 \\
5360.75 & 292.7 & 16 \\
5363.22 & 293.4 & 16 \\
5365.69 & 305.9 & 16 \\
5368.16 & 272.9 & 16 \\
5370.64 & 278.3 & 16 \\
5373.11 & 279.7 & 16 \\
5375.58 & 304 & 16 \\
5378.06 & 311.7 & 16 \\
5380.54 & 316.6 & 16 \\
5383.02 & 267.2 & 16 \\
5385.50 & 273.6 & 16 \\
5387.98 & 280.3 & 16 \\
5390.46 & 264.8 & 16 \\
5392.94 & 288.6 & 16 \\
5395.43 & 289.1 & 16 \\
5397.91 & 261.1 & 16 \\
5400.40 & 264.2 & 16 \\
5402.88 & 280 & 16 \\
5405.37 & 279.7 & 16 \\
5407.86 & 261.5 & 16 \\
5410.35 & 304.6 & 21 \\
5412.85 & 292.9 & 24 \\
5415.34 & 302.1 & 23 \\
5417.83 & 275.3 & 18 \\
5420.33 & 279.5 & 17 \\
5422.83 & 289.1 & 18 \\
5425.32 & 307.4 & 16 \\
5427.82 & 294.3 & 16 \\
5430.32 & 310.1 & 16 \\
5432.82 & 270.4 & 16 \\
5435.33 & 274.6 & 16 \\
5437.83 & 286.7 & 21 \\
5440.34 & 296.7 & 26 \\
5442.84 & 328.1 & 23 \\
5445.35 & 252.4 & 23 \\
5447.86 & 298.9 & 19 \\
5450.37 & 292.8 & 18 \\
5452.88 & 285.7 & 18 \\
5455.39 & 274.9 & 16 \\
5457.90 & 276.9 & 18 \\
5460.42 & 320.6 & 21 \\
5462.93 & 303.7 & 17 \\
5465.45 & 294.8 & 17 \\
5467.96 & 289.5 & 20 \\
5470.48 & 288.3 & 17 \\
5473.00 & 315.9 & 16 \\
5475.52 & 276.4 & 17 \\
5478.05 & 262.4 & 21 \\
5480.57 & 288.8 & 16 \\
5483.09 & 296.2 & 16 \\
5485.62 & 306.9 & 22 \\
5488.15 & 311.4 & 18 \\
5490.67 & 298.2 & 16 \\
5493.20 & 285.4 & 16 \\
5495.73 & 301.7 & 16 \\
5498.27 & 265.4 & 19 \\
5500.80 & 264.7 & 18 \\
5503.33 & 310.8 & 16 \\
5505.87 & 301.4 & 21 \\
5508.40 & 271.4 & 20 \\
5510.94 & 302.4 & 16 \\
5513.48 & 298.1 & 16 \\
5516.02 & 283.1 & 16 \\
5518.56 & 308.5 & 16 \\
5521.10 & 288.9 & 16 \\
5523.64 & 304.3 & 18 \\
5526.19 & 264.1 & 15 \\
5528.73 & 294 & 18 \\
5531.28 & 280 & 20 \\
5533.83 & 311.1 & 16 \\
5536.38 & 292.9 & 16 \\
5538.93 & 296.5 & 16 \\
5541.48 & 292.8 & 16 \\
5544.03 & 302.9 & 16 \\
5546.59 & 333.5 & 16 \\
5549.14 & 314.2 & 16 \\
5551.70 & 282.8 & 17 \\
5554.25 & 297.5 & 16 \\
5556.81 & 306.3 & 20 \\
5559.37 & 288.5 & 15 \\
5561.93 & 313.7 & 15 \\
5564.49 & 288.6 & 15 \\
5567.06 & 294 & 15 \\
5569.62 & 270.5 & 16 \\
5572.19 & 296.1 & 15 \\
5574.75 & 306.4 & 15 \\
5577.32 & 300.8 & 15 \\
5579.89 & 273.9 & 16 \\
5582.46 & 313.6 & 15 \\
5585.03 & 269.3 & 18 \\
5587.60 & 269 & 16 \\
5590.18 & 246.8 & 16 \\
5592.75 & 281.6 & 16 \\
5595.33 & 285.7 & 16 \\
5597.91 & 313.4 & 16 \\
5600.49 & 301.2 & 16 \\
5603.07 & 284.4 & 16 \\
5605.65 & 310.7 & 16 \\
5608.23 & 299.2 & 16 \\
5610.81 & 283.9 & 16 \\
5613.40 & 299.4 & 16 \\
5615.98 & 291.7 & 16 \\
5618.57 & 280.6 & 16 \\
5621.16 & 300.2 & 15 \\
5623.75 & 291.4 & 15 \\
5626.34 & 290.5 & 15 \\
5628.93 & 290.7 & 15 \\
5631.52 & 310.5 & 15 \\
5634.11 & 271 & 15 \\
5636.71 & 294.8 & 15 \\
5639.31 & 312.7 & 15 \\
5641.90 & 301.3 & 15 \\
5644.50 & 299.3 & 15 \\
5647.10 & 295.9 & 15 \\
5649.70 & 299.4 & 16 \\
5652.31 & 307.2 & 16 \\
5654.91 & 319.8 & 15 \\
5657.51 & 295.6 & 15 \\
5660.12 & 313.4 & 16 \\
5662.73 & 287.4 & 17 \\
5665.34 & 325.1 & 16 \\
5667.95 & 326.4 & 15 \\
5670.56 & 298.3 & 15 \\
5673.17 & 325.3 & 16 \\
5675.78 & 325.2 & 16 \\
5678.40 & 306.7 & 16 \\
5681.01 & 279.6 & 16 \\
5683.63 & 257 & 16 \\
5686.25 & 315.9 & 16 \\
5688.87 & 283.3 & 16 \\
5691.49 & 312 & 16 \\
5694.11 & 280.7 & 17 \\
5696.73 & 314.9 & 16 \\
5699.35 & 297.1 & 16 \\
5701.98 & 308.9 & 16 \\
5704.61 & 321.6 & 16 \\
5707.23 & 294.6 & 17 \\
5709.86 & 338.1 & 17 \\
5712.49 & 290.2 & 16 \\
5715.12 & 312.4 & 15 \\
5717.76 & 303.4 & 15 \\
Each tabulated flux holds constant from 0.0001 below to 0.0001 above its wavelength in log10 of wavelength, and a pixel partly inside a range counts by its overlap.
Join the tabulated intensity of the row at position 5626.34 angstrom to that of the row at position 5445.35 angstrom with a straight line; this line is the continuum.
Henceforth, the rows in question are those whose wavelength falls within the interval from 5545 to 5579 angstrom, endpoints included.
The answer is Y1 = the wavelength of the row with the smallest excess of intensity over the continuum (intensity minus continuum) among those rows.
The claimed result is 5569.62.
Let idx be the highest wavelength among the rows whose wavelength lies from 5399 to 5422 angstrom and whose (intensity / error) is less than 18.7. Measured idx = 5420.33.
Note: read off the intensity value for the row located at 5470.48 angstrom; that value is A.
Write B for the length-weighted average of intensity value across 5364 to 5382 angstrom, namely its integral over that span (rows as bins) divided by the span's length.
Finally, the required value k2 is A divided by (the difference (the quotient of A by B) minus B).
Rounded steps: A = 288.3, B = 295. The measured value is -0.98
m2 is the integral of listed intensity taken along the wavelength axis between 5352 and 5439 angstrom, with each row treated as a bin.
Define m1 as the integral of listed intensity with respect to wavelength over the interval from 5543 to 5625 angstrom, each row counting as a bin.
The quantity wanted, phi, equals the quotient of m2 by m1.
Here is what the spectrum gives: 1.04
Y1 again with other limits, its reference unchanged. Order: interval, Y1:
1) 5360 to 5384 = 5383.02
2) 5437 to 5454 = 5445.35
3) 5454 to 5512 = 5500.80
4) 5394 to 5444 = 5407.86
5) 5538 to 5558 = 5551.70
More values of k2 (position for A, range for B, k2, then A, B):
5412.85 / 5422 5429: -0.99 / 292.9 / 298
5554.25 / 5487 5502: -1.04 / 297.5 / 288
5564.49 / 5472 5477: -0.99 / 288.6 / 293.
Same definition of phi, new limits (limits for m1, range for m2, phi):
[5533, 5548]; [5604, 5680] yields 5.01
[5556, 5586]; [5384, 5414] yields 0.95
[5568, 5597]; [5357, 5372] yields 0.53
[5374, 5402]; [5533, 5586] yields 1.98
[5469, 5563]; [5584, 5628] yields 0.46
